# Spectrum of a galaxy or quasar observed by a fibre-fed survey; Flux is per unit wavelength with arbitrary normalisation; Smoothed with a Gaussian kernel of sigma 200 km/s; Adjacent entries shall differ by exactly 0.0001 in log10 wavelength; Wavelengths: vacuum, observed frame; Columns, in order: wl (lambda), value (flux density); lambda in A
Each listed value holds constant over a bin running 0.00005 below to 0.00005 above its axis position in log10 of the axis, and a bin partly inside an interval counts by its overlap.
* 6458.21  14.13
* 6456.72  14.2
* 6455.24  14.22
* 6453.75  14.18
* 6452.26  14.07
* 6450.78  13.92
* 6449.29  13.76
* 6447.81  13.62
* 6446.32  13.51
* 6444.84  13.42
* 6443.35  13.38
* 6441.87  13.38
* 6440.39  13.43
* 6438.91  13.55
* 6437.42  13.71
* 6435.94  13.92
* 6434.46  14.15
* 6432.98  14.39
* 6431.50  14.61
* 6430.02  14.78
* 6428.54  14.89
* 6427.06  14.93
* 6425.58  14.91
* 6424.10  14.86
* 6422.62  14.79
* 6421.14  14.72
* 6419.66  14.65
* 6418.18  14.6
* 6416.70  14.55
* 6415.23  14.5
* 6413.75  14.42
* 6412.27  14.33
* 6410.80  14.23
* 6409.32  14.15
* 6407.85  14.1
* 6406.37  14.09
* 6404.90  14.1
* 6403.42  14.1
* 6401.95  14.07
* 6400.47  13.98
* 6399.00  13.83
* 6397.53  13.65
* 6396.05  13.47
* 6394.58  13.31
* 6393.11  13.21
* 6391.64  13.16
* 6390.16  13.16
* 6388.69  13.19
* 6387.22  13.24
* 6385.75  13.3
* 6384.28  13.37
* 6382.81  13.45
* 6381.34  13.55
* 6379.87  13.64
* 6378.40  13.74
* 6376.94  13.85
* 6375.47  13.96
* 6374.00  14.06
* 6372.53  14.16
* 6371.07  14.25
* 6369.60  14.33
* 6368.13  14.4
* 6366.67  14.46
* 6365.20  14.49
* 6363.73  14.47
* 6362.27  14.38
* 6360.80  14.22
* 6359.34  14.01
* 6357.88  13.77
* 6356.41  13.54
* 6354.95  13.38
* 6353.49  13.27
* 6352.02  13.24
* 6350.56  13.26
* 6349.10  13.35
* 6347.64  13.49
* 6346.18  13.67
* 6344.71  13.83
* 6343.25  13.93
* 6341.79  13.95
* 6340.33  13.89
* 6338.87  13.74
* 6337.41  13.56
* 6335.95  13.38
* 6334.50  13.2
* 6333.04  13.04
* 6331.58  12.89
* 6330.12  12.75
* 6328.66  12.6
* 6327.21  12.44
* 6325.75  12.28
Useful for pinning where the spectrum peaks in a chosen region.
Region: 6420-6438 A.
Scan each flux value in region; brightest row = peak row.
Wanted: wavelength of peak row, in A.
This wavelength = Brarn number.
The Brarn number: 6427.06 A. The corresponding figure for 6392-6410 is 6409.32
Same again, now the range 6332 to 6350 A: 6341.79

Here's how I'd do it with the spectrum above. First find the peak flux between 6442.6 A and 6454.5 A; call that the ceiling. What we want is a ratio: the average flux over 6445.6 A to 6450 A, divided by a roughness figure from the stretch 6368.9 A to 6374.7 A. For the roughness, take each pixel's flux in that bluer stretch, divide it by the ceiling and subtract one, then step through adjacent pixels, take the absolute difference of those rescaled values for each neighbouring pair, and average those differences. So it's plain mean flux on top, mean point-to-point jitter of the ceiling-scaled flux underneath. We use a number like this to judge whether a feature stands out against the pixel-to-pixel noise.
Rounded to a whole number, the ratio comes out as 2147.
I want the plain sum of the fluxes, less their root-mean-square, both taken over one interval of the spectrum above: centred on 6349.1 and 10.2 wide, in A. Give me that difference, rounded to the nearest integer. 81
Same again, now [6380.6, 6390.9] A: 80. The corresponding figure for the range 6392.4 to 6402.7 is 82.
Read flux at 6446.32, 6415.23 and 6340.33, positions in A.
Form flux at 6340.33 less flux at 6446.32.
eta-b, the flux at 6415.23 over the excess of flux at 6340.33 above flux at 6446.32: 38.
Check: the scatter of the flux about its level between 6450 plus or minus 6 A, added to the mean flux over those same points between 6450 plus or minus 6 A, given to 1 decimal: 14.1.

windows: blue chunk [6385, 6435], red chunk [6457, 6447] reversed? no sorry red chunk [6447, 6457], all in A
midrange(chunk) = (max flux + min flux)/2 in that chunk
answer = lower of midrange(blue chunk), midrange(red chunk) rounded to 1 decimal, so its 13.9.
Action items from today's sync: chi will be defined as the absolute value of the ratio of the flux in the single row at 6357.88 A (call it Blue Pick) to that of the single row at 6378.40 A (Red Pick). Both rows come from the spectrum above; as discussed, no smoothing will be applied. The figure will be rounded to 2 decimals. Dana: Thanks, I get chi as 1.00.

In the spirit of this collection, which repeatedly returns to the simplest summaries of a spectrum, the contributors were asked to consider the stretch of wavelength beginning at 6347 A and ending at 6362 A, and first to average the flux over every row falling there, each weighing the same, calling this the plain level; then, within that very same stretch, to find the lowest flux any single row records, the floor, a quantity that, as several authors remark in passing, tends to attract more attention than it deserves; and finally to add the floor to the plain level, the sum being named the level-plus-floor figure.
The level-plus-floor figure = 26.8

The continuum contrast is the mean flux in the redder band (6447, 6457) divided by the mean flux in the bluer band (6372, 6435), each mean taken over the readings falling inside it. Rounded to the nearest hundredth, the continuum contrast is 1.00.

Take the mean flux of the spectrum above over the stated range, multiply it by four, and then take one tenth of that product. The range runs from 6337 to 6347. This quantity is 5.52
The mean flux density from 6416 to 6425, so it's 14.7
